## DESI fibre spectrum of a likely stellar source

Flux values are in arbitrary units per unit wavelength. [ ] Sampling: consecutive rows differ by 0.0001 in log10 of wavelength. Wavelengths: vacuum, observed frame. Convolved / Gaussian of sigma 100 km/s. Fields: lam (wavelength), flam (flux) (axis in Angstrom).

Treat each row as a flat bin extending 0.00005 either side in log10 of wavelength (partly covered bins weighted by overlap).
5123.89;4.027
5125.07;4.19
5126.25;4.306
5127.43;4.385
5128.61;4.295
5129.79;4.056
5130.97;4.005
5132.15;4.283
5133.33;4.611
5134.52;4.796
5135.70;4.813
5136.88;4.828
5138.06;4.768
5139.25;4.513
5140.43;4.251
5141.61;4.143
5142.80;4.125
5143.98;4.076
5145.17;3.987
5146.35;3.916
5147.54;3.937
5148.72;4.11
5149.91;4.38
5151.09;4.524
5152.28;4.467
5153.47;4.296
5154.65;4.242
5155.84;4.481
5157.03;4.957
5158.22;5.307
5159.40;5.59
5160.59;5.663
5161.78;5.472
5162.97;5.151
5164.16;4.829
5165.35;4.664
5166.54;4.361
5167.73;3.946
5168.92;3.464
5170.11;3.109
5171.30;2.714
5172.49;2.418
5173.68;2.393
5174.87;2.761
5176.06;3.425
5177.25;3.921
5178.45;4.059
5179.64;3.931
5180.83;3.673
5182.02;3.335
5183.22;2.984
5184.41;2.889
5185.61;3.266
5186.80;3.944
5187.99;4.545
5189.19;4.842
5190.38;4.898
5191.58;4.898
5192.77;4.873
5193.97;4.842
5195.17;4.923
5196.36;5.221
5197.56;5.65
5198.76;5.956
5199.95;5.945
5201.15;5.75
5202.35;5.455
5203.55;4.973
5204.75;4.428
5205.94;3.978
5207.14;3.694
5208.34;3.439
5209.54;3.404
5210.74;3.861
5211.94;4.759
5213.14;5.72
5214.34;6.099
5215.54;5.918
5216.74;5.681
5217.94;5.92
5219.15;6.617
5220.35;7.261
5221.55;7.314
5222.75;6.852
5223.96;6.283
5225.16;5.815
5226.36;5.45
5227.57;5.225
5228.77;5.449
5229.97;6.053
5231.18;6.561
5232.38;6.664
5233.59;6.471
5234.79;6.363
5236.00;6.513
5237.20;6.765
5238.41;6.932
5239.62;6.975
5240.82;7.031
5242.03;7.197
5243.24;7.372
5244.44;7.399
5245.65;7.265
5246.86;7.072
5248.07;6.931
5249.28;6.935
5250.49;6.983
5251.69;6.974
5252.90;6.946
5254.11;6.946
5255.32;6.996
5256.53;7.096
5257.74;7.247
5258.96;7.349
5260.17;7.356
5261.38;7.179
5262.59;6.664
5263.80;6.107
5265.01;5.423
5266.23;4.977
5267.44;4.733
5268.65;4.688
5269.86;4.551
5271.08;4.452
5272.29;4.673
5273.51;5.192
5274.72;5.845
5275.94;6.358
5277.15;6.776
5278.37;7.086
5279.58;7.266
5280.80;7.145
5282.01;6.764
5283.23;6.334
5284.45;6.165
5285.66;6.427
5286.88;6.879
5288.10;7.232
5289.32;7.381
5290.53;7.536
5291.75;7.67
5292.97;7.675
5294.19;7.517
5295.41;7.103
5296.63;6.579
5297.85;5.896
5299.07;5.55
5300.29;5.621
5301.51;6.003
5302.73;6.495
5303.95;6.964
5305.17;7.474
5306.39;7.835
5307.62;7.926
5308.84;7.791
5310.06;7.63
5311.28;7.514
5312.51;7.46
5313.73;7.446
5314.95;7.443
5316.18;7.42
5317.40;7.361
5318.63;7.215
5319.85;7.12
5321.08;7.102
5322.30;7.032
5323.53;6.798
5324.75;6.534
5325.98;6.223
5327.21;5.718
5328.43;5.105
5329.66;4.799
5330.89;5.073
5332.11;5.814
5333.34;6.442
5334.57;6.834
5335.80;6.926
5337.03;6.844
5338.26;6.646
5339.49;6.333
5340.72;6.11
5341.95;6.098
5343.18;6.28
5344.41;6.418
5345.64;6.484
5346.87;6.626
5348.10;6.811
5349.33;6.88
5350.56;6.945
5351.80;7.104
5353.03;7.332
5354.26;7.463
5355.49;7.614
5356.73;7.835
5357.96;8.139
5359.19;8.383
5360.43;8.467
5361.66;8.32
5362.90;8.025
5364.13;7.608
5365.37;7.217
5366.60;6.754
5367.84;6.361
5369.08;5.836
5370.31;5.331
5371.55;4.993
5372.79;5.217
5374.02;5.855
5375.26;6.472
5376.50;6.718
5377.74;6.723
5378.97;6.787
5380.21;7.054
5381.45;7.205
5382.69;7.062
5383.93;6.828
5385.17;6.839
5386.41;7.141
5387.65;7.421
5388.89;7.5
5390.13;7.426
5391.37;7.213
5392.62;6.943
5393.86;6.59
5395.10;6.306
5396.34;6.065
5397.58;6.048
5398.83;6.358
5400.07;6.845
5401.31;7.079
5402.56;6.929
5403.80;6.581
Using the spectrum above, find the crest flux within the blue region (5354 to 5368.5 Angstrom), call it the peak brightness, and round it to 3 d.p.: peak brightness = 8.467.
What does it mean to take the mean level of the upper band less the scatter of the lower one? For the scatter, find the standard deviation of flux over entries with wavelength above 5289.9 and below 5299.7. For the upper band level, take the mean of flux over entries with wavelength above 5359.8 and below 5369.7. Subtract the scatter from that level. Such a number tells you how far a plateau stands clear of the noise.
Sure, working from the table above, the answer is 6.5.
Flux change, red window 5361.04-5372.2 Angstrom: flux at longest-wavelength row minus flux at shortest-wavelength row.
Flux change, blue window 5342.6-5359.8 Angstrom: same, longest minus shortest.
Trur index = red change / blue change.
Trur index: -1.6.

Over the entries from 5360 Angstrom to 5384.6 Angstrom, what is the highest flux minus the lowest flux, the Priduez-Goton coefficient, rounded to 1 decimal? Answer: 3.5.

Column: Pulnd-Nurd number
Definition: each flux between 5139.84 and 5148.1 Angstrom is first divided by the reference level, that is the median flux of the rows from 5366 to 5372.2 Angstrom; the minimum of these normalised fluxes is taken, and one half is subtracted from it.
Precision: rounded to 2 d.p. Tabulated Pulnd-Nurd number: 0.17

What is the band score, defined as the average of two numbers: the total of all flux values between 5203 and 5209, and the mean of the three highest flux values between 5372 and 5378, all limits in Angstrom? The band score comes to 13.6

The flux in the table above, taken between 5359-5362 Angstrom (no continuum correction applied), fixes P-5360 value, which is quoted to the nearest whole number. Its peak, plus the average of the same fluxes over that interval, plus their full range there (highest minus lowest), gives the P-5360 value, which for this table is 17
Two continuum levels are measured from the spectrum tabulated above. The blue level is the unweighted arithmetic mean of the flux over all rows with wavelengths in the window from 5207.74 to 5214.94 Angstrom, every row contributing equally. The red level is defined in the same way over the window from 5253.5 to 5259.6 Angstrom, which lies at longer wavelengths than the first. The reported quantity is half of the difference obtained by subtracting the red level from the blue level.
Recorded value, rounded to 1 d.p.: -1.3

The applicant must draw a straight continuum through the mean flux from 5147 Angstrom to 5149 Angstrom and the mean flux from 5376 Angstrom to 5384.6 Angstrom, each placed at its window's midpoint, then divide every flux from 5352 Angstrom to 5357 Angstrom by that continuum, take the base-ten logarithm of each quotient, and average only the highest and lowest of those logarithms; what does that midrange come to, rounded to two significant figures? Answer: 0.060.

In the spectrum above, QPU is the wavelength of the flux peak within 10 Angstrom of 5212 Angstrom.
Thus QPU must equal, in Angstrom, 5221.55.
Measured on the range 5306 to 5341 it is 5307.62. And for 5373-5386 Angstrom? 5381.45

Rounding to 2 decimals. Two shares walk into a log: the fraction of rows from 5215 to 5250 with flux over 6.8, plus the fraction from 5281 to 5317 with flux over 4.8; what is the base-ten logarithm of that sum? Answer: 0.16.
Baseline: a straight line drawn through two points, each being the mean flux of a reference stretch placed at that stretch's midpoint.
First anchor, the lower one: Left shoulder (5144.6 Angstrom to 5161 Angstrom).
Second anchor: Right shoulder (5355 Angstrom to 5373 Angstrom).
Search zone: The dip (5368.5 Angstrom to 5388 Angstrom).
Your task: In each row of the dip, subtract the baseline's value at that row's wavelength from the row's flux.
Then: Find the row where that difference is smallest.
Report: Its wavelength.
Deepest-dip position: 5371.55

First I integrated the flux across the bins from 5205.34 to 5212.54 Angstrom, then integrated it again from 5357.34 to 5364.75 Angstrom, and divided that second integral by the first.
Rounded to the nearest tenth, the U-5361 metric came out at 2.2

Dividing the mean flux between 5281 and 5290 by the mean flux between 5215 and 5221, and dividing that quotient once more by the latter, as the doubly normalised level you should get 0.17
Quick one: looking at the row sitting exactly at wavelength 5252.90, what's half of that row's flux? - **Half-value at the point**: 3.5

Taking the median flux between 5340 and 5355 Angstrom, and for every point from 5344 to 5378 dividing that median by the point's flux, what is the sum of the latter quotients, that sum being 28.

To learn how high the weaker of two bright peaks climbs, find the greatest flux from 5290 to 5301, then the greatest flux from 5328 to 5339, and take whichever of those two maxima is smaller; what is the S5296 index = 6.9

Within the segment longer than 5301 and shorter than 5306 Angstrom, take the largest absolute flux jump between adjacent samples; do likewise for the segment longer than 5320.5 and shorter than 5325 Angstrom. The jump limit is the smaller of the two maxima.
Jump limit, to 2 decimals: 0.26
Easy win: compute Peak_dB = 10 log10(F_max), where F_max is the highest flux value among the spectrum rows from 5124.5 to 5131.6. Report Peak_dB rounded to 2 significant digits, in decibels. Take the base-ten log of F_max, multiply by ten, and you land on 6.4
